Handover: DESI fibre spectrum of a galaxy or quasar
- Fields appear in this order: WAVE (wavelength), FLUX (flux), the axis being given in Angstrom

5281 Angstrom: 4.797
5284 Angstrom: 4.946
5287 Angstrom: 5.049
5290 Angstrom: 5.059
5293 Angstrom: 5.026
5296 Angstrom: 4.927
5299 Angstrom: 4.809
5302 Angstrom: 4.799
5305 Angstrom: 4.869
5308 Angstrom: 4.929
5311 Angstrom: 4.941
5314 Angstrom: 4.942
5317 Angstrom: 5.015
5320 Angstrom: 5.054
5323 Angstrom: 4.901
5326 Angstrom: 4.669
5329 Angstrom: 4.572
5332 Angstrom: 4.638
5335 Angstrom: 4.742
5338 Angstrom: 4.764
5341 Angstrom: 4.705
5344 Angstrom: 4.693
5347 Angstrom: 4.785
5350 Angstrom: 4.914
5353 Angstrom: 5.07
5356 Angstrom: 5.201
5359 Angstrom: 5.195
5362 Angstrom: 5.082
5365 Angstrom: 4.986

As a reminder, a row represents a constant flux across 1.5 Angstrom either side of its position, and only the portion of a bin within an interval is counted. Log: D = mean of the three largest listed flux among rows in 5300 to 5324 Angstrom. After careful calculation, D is 5.00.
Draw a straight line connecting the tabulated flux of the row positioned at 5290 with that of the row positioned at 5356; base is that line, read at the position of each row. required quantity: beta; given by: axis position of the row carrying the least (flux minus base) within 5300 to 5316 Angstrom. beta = 5302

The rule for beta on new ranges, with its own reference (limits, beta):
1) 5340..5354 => 5344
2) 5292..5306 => 5302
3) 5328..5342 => 5329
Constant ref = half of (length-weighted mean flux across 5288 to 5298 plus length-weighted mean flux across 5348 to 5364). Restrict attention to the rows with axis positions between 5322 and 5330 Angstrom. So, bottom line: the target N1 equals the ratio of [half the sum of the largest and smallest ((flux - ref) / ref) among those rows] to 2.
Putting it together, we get -0.030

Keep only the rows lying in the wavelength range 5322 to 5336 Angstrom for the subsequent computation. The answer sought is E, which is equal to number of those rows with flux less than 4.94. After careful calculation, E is 5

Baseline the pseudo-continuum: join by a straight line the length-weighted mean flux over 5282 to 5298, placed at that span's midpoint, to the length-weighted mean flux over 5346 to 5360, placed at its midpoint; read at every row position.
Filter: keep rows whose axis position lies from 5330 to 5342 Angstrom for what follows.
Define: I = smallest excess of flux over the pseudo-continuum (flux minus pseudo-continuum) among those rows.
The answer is -0.38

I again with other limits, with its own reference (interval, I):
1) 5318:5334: -0.45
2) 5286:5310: -0.20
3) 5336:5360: -0.34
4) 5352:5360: 0.03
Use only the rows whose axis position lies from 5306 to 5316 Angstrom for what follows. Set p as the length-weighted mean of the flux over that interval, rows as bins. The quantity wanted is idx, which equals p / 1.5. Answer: 3.29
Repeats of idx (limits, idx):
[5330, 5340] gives 3.14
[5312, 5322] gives 3.33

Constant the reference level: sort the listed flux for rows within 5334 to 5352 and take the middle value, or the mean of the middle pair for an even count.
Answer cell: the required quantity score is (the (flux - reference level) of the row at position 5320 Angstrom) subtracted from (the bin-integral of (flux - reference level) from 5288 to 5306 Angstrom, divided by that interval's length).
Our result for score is -0.13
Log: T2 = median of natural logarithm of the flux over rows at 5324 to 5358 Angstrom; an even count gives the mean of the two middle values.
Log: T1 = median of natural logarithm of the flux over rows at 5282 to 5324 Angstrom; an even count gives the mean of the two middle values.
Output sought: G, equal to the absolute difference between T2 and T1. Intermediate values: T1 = 1.60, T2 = 1.56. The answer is 0.041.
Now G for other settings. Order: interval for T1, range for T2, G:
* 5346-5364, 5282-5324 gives 0.027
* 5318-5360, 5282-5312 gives 0.033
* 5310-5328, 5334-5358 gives 0.034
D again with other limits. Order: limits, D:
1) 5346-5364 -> 5.16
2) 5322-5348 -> 4.82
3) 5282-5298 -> 5.04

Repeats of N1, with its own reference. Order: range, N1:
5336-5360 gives -0.009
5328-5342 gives -0.037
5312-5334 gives -0.022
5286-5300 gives -0.010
